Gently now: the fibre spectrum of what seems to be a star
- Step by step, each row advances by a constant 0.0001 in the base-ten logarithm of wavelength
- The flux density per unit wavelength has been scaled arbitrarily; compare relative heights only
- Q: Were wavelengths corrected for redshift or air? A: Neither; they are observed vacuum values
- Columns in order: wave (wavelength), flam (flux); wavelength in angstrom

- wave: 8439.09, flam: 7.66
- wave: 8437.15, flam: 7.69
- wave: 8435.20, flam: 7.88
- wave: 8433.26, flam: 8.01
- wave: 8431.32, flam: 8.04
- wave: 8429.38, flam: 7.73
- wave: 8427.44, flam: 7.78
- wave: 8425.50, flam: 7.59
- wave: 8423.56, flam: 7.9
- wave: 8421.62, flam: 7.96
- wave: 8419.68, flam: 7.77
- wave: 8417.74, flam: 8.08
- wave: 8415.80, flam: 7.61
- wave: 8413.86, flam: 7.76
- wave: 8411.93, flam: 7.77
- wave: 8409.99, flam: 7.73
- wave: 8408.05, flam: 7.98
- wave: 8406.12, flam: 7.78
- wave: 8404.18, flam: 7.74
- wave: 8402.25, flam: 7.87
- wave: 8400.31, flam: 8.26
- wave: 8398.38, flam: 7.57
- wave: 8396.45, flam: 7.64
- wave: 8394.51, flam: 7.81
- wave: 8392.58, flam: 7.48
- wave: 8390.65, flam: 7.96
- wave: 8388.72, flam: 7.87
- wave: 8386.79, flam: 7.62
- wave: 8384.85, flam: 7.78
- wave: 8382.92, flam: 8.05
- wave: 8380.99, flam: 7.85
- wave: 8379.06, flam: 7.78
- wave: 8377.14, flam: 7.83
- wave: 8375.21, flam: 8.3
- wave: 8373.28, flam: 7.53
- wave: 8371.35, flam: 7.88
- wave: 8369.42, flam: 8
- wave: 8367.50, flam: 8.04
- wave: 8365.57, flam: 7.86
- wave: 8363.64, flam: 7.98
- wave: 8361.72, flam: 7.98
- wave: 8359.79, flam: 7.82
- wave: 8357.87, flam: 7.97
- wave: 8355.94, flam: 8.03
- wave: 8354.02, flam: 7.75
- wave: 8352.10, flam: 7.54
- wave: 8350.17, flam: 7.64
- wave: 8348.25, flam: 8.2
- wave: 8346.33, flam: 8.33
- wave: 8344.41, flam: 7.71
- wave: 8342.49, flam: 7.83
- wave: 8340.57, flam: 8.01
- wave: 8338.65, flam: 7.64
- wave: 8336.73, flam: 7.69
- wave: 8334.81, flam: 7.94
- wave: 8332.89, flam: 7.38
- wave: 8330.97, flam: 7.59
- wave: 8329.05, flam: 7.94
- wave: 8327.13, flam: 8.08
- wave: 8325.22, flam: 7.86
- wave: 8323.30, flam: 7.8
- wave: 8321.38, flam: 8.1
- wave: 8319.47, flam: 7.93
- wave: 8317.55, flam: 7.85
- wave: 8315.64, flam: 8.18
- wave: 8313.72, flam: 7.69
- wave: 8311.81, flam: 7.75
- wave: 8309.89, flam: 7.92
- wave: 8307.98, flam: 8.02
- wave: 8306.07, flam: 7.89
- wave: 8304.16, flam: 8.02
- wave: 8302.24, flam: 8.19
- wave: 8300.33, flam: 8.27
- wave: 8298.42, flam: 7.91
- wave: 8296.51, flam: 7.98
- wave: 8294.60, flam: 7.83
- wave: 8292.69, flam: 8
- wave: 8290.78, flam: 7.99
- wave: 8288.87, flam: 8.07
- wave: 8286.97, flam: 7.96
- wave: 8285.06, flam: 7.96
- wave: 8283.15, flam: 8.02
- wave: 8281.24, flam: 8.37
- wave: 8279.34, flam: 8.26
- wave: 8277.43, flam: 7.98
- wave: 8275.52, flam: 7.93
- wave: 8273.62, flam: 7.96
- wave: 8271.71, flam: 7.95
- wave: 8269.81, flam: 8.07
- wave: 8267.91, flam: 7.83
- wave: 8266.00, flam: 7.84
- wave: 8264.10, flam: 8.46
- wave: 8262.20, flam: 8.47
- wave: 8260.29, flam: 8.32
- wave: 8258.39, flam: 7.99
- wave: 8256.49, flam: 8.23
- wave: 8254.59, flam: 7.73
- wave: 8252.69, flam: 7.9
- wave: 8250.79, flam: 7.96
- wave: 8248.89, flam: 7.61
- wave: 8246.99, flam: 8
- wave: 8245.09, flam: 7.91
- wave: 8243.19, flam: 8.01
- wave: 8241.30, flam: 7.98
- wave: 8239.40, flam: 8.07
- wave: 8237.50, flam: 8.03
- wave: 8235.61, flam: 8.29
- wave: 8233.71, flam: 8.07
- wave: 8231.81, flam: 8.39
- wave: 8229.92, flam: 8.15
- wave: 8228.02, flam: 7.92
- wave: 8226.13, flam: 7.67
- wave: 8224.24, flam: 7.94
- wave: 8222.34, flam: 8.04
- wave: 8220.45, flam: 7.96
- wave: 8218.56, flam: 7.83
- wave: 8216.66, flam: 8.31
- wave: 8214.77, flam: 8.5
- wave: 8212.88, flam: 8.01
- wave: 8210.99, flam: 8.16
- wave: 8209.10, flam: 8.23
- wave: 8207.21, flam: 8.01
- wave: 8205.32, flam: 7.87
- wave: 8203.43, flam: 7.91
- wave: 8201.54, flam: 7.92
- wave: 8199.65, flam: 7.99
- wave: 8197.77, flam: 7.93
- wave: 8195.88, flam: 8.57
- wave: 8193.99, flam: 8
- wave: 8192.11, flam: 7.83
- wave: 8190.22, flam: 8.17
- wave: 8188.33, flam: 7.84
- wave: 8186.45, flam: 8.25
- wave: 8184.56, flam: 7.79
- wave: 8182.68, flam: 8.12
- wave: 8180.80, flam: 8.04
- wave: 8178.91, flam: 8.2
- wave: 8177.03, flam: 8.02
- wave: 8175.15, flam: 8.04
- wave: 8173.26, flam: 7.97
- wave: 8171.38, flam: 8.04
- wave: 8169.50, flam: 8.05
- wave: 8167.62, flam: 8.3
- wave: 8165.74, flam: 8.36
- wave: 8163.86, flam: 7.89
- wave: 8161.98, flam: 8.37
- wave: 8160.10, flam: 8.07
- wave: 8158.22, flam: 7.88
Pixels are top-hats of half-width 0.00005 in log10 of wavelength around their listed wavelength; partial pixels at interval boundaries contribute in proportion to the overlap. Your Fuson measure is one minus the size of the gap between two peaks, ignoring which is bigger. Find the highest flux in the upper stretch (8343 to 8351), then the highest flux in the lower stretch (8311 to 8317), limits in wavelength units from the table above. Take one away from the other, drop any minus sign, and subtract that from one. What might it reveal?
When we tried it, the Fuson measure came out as 0.85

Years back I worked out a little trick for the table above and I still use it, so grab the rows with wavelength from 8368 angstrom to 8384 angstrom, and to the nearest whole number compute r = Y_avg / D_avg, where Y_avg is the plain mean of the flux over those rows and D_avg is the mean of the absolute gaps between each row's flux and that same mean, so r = 49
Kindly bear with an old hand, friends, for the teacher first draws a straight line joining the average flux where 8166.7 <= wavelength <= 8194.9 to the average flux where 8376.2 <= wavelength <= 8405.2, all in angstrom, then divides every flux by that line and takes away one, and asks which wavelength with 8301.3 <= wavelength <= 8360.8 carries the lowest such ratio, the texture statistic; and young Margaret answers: 8332.89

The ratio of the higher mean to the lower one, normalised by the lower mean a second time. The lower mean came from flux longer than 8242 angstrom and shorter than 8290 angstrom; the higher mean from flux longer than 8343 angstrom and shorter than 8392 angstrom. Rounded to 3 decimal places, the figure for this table 0.122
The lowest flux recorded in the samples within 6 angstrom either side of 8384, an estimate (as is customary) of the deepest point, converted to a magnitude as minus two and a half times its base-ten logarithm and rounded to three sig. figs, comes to -2.20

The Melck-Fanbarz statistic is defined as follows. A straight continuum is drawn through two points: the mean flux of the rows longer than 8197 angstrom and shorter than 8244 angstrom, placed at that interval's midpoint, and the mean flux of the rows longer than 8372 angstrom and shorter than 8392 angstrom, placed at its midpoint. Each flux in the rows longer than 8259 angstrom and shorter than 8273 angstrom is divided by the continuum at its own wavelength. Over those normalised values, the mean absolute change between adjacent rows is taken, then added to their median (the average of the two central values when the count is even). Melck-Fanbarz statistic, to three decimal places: 1.034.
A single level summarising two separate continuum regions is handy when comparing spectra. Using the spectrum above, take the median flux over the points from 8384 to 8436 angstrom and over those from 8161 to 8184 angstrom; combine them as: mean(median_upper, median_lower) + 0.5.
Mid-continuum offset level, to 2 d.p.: 8.41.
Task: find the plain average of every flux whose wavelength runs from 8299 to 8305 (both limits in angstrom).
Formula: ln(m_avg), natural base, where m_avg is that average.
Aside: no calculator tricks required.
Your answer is 2.10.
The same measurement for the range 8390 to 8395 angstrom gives 2.05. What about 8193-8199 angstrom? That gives 2.10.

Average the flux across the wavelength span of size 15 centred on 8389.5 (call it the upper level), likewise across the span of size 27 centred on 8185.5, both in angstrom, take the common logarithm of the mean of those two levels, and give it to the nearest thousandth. 0.898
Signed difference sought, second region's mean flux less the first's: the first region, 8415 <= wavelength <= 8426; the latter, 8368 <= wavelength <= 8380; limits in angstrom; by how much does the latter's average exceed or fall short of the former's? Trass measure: 0.1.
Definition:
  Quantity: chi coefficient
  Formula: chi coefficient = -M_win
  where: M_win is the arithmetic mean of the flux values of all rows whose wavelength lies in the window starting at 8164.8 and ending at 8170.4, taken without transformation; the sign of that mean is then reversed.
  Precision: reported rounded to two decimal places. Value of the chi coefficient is -8.24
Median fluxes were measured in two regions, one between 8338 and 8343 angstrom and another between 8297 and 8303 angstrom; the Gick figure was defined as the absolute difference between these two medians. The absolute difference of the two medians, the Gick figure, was 0.36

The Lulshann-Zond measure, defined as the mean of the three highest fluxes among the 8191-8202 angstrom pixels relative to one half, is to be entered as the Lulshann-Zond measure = 16.4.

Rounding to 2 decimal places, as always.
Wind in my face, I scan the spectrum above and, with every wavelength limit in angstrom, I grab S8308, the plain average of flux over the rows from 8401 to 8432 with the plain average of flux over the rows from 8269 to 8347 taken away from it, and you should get -0.13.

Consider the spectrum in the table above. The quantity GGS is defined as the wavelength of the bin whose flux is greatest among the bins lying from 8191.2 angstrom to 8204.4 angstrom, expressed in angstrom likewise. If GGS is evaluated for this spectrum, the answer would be 8195.88 angstrom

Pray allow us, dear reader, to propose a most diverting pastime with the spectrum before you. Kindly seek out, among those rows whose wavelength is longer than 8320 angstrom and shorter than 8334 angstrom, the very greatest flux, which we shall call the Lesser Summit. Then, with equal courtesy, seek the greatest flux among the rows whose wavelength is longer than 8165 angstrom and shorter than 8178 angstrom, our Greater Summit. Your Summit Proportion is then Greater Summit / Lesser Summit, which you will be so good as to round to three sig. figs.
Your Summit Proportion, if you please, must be 1.03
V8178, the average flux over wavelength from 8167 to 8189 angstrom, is 8.06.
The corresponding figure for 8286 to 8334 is 7.93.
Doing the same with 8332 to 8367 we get 7.85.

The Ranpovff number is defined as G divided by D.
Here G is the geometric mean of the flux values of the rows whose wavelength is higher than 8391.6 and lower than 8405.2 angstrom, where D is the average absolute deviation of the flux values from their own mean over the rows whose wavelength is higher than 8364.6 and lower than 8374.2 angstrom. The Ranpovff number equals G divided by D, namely 58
